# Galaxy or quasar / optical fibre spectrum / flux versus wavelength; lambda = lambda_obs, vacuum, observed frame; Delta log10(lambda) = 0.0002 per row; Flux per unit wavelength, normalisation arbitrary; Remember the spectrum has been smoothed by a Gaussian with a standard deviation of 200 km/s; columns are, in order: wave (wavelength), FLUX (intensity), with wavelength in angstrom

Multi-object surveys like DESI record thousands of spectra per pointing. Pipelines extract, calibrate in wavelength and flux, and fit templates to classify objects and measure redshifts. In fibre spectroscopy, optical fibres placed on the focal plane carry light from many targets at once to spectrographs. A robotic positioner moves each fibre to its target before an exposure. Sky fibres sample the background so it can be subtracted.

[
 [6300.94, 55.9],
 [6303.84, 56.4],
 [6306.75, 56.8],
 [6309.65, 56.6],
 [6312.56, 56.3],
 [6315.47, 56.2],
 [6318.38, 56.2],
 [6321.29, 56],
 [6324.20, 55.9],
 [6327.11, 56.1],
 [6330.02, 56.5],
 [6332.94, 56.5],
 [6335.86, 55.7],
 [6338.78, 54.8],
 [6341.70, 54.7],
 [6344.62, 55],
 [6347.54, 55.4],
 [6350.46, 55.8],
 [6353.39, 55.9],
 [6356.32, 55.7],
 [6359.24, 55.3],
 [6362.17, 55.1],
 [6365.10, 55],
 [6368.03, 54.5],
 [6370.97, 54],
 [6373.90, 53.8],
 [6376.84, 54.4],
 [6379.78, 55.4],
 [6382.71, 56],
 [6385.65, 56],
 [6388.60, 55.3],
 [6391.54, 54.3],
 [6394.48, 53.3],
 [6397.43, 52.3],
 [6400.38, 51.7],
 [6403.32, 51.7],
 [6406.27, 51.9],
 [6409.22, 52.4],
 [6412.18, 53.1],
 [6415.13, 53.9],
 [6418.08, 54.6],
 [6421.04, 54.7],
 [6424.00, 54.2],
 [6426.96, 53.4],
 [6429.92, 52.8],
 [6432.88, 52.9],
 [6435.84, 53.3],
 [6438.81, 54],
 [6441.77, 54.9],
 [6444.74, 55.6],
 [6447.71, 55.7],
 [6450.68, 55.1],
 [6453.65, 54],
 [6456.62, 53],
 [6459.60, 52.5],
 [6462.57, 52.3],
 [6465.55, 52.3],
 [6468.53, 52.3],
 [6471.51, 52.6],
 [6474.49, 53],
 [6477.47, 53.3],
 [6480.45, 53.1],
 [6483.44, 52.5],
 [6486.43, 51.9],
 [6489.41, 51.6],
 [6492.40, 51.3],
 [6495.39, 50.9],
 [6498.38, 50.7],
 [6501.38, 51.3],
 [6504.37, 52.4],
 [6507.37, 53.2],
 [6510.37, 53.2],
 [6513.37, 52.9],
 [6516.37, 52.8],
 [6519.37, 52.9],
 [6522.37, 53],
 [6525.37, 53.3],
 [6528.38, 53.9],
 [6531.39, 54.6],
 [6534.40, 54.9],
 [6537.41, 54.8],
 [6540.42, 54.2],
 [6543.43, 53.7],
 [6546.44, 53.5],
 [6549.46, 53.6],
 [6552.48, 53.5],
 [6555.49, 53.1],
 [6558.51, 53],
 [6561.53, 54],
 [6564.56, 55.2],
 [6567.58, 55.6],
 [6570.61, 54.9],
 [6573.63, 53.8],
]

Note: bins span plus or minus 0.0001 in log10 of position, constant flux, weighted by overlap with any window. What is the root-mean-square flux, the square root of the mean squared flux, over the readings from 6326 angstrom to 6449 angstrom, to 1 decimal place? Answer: 54.5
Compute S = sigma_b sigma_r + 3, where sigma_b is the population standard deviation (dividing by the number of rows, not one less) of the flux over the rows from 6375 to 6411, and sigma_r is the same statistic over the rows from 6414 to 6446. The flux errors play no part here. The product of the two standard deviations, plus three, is 4.4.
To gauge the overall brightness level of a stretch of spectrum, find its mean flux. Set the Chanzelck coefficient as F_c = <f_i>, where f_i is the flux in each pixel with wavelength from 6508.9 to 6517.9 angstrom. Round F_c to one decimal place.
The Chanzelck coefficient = 53.0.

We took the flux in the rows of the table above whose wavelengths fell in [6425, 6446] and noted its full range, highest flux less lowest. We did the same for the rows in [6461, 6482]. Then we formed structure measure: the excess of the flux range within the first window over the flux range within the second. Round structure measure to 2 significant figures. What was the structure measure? 1.8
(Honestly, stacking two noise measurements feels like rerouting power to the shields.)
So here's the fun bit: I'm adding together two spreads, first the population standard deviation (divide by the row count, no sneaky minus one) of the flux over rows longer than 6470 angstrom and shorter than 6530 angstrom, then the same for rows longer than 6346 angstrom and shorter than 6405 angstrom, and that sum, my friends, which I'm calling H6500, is 2.2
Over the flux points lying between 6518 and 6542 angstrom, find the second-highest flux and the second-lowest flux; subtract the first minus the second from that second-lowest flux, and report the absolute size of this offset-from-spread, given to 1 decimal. 51.2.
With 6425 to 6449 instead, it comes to 50.2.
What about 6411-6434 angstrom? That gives 51.2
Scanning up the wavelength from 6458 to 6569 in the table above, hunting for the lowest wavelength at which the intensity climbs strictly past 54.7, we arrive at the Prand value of 6534.40 angstrom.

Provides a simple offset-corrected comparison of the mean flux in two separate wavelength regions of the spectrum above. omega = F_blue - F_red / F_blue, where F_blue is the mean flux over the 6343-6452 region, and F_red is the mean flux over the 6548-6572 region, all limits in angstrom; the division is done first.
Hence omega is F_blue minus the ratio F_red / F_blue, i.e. 53.3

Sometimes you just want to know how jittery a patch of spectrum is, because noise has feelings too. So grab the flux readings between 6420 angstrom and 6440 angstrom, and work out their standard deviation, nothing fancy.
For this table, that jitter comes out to 0.7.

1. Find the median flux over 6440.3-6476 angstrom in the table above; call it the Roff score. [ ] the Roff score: 53.0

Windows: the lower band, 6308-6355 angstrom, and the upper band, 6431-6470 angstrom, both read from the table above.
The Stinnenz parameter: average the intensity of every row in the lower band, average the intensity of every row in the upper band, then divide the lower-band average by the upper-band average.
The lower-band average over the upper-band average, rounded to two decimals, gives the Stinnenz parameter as 1.04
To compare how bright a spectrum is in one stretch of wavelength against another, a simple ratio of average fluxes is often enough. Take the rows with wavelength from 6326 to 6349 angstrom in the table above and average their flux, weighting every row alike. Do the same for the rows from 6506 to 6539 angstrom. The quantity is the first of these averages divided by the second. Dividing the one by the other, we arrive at 1.04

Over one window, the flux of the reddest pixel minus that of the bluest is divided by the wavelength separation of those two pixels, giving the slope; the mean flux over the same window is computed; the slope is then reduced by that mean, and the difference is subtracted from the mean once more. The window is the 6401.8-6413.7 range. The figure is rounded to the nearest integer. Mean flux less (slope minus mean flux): 104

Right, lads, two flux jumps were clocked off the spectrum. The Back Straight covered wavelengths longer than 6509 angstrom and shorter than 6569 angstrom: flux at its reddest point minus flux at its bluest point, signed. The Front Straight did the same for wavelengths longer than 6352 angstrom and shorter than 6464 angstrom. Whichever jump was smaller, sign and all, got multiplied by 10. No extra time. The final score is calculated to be -36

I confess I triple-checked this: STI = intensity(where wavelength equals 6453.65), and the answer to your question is 54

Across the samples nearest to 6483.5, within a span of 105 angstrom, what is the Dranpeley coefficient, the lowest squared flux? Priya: 2570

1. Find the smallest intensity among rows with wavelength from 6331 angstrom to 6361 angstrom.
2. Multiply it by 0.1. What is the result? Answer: 5.47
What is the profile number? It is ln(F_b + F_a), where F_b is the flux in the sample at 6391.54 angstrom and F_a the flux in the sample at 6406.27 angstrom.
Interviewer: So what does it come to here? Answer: 4.67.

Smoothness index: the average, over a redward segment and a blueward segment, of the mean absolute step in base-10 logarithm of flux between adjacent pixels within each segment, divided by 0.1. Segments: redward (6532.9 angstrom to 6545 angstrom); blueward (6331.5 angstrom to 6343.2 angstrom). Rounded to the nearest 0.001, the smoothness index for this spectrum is 0.039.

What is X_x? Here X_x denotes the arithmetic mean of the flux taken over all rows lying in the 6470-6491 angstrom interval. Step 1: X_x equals 52.6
